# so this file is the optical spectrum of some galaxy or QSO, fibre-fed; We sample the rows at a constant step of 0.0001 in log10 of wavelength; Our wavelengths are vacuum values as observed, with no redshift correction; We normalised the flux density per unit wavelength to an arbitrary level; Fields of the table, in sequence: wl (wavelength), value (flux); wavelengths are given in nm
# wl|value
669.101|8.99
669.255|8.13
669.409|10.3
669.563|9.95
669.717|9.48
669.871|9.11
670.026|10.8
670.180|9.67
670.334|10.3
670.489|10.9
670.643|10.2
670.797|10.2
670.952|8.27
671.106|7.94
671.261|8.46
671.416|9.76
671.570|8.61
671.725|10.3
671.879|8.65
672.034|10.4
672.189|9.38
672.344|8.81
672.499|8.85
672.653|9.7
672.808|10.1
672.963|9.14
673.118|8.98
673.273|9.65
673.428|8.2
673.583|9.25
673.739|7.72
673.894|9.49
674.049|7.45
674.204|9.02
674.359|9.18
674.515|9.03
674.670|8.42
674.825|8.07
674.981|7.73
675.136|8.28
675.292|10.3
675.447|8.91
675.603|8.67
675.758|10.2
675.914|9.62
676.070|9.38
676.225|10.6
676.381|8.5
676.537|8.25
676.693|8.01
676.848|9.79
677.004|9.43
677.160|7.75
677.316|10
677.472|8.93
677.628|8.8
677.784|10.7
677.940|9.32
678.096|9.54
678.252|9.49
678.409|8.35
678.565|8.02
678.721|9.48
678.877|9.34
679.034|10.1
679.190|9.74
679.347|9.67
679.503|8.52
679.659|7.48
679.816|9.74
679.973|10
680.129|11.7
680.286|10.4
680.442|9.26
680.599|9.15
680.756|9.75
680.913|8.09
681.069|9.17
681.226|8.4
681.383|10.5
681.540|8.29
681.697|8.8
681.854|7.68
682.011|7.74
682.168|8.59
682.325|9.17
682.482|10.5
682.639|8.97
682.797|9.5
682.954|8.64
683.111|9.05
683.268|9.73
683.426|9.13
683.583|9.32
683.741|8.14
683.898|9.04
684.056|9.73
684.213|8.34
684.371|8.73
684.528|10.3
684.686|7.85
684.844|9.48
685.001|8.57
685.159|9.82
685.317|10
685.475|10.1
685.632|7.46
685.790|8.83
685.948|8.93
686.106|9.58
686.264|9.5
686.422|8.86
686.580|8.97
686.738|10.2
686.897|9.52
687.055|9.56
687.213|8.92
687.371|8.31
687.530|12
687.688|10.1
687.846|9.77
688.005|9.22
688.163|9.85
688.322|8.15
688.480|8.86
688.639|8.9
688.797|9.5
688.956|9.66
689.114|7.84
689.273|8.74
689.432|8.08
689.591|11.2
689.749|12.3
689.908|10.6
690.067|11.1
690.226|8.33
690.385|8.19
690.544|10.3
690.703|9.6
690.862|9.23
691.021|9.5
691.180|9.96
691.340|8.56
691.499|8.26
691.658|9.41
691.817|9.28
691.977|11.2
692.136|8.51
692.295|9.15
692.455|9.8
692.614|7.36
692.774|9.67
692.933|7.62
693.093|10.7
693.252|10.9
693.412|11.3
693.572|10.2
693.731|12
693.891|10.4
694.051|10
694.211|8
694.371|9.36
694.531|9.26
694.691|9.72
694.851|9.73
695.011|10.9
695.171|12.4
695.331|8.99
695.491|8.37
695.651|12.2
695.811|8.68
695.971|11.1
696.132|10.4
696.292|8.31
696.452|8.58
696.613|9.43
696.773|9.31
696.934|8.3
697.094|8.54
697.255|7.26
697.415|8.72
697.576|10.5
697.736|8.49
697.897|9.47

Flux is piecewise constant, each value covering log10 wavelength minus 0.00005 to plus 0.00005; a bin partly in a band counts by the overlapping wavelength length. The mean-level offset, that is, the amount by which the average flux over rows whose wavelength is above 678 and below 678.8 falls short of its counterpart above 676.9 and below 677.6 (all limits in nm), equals 0.05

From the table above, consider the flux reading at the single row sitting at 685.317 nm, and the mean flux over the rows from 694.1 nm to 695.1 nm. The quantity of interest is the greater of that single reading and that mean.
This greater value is 10.0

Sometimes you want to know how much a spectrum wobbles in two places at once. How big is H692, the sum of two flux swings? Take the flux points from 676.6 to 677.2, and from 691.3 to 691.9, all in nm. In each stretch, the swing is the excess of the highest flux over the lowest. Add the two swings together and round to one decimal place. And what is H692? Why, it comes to 3.2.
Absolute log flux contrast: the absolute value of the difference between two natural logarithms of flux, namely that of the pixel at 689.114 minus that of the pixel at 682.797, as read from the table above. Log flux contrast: 0.19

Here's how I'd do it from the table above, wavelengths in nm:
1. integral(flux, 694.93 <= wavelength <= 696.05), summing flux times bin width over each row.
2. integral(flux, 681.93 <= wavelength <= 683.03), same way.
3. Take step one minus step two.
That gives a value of 1.7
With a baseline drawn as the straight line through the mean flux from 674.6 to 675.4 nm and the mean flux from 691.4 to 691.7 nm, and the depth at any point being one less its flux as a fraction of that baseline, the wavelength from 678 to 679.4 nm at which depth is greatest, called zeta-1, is 678.565 nm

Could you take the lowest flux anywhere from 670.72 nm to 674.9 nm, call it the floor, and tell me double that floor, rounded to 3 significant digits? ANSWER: 14.9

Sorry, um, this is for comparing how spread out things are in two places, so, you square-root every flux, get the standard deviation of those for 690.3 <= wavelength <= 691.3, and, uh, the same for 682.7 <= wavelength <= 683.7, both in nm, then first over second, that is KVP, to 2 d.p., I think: 1.91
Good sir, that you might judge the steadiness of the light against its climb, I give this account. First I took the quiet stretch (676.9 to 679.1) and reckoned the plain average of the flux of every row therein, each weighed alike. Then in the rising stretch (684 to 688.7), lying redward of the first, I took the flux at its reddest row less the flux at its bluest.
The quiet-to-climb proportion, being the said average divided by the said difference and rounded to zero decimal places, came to -11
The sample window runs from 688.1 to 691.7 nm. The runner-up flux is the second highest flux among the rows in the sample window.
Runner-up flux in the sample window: 11.2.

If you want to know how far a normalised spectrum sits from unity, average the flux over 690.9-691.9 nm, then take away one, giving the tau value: 8.16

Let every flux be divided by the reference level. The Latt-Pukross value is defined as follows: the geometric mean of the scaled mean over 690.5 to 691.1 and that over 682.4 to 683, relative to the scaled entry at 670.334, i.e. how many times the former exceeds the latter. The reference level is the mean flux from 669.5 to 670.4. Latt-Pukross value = 0.93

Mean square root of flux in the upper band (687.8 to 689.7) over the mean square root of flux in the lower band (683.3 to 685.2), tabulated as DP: 1.01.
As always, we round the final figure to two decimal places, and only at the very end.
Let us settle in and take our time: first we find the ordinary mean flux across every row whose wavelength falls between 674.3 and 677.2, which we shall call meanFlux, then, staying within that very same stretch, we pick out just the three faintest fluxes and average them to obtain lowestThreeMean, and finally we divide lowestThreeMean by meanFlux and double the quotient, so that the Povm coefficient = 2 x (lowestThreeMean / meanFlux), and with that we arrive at 1.75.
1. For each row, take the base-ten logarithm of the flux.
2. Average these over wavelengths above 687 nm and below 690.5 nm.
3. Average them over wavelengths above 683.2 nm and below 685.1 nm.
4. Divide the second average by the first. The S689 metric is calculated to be 0.979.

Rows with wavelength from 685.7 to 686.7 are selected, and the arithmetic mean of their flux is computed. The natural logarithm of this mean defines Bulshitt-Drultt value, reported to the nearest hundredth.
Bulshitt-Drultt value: 2.21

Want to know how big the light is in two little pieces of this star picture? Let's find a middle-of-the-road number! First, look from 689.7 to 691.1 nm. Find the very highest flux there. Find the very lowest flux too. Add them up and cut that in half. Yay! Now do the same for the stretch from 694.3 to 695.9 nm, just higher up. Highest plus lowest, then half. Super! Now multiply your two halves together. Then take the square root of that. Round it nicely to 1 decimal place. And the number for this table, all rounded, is 10.3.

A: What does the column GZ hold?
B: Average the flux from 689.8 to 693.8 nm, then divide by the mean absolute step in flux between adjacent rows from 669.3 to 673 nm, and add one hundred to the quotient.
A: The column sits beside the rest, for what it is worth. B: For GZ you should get 111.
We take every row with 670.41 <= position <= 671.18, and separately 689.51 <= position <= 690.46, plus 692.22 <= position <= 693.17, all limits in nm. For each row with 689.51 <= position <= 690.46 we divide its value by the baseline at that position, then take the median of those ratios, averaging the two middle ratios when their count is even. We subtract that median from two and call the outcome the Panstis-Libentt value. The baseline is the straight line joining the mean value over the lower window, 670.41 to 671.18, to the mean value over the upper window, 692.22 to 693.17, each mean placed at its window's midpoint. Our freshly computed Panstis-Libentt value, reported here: 0.81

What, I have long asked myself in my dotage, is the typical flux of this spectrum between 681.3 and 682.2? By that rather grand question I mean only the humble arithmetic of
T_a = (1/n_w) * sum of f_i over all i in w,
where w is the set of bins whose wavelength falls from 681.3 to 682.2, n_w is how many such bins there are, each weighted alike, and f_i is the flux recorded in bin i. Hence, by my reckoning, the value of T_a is 8.60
